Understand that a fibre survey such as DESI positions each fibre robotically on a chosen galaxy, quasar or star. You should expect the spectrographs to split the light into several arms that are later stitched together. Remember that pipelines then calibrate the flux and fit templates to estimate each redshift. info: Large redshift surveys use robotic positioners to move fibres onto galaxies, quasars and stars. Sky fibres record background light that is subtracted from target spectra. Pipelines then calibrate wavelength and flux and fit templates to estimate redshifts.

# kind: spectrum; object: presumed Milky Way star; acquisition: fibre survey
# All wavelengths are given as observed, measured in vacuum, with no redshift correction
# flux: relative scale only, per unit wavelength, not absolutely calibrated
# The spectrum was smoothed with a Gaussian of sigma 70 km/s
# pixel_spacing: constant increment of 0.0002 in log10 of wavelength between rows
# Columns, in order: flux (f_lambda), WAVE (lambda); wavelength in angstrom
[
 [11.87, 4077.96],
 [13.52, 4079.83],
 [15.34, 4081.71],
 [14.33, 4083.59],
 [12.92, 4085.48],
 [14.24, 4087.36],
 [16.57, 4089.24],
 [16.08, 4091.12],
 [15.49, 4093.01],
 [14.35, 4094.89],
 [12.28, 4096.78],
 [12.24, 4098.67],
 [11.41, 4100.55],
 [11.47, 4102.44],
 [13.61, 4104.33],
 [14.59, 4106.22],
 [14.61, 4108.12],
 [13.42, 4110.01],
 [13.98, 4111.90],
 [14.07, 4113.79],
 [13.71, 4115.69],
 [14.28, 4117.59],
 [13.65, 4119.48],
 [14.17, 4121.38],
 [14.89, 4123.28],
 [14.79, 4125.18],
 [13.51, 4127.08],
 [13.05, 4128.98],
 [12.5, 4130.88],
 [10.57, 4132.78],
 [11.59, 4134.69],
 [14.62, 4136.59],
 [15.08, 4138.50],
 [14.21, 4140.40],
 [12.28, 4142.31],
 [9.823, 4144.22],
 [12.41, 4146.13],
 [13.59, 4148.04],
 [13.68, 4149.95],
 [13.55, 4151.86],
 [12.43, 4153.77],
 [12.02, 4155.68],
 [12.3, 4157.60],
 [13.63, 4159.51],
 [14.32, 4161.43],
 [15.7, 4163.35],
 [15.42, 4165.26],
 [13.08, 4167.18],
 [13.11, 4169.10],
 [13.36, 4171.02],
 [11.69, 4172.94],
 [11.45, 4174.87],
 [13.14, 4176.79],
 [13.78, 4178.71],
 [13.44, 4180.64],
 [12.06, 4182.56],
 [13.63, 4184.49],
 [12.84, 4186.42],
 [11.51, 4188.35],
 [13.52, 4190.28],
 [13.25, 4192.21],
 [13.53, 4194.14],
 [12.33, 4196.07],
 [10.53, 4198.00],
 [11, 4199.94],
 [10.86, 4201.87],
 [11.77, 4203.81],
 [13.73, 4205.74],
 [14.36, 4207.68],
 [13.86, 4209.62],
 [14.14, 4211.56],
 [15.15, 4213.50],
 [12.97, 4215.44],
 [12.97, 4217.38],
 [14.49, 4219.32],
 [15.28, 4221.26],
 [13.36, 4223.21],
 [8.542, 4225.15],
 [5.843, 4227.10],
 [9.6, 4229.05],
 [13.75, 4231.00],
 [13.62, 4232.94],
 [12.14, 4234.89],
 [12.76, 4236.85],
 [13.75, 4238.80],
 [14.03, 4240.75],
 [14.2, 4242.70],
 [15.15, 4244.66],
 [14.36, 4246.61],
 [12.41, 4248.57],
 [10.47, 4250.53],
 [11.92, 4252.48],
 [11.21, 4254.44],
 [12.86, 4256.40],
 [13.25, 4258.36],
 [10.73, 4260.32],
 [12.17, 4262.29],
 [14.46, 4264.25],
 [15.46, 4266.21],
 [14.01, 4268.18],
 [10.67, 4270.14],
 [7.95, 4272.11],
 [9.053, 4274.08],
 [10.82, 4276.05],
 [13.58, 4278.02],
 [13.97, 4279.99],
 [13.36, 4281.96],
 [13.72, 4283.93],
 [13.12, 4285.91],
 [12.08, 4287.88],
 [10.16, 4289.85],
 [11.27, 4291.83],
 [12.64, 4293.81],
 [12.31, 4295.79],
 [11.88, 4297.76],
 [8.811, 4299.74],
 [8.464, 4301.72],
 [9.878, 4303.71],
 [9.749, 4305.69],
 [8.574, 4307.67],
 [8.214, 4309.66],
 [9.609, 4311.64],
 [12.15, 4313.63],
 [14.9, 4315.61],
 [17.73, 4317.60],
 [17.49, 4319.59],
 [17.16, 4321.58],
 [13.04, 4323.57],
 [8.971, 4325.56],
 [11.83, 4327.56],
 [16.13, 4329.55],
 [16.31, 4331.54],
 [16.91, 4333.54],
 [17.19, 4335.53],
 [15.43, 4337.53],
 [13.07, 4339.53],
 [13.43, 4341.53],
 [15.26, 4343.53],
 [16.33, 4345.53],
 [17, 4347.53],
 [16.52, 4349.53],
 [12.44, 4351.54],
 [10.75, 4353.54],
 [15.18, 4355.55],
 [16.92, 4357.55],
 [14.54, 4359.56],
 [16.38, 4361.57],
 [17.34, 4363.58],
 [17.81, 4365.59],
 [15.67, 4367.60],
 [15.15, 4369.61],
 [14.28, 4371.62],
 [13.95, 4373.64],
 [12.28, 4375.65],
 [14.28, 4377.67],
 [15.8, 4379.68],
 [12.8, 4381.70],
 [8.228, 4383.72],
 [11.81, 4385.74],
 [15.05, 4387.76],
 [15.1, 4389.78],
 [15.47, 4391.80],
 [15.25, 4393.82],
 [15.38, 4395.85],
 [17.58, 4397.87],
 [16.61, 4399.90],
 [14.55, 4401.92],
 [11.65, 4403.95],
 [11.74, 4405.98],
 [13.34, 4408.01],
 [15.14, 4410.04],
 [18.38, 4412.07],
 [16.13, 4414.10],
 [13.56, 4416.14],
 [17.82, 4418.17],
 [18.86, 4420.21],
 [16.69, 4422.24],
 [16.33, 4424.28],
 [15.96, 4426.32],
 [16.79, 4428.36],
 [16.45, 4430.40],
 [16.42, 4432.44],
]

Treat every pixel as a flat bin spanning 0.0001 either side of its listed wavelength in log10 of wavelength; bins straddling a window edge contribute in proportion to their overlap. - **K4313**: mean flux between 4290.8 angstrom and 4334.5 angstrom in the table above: 12.5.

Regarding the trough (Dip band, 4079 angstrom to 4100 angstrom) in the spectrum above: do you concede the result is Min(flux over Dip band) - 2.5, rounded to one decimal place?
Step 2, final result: 9.7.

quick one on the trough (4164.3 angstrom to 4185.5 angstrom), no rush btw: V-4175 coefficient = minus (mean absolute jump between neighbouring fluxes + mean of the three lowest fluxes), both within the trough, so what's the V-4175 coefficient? -12.7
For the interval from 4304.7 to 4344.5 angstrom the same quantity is -10.4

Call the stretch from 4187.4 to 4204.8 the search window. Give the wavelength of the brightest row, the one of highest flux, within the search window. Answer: 4194.14 angstrom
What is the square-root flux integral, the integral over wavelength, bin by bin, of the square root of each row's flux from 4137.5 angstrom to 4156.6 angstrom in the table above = 68.5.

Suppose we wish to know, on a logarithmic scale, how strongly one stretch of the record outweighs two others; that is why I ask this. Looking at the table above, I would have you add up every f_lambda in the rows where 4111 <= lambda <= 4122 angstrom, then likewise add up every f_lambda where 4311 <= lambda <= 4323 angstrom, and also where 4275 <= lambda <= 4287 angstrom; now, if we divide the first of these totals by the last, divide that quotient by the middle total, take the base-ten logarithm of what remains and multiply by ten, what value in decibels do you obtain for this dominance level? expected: -19.2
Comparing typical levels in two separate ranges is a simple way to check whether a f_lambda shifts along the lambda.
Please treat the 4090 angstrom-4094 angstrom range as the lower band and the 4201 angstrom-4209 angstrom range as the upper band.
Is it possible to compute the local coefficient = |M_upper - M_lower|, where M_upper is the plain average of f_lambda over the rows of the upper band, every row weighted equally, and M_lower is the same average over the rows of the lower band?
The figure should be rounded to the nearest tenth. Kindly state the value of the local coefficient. 3.1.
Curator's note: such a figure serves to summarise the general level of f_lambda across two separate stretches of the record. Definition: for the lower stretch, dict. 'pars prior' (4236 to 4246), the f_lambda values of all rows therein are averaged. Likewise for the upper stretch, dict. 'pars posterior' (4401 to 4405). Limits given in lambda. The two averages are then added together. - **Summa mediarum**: 27.1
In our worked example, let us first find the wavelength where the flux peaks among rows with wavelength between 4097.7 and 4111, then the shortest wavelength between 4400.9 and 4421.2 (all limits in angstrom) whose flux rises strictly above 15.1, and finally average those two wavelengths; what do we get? 4259.1 angstrom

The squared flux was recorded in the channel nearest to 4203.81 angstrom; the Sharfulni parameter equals 139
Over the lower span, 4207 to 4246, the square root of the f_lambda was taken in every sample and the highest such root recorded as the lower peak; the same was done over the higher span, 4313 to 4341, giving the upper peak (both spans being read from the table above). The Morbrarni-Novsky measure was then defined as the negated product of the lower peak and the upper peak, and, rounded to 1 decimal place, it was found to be -16.5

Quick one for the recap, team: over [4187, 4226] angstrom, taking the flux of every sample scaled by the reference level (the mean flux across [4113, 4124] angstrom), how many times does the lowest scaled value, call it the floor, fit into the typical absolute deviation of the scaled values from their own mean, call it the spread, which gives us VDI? 0.158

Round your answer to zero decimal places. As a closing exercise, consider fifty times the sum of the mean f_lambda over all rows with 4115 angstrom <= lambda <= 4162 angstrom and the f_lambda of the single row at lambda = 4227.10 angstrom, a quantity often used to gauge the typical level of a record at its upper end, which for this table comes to 953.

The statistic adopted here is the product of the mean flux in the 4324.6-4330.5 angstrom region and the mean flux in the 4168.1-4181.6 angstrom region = 158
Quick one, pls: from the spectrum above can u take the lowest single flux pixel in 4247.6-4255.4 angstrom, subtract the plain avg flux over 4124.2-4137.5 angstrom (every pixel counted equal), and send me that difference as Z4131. -2.5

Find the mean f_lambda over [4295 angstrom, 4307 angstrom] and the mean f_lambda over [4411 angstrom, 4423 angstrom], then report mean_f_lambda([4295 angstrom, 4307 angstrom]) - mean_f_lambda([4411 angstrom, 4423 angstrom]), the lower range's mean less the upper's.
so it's -7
